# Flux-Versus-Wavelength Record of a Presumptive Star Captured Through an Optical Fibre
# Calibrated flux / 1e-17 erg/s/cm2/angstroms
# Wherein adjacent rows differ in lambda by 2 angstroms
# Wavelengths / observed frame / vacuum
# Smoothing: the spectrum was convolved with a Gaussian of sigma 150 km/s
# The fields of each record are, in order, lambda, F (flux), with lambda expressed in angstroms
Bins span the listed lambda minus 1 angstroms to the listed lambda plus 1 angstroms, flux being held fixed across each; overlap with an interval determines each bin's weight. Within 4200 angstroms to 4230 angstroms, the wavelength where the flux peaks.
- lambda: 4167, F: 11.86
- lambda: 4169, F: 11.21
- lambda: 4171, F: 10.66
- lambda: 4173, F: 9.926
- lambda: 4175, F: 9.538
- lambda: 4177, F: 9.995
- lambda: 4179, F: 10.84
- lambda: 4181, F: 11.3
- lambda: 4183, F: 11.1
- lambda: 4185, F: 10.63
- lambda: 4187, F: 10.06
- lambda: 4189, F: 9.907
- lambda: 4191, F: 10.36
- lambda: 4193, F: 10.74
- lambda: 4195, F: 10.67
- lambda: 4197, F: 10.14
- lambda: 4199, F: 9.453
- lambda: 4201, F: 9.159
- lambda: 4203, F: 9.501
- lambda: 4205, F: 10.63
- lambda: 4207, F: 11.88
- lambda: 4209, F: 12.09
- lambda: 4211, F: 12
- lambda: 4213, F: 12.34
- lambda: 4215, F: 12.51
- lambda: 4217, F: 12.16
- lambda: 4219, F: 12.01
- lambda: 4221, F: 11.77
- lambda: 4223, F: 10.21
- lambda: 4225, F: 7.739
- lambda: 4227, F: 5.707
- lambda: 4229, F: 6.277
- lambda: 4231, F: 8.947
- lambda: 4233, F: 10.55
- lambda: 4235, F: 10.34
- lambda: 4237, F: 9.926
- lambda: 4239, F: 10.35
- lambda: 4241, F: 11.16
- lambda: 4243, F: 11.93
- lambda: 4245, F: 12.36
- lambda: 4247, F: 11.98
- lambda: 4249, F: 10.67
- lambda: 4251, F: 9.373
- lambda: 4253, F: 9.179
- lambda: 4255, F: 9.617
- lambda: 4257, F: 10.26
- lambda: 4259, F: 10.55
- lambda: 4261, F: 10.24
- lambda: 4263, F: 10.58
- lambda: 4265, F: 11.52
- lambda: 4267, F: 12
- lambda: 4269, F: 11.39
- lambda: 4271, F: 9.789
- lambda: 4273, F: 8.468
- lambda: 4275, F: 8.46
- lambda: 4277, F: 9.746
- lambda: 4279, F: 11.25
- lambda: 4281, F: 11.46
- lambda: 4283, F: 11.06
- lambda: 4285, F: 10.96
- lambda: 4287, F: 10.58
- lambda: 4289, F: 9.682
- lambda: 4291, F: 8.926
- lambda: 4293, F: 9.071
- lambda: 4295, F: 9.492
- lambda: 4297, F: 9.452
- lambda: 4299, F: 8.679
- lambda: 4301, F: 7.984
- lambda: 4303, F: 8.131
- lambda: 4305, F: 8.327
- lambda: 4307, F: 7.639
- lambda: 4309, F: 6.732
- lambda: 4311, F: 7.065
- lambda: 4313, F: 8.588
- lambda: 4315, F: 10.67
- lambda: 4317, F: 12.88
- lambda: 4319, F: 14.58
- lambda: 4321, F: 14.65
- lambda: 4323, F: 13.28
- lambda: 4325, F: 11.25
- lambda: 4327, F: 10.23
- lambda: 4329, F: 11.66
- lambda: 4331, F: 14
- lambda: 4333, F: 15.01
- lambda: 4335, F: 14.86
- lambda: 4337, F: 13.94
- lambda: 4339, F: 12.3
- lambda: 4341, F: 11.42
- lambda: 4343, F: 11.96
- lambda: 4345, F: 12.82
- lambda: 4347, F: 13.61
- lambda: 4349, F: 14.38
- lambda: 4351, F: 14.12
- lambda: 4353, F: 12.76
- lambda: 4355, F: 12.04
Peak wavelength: 4215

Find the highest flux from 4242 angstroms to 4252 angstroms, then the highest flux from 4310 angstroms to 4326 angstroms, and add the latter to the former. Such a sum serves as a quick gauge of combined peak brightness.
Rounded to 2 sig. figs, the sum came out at 27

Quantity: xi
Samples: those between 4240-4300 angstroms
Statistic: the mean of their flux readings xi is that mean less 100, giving -89.67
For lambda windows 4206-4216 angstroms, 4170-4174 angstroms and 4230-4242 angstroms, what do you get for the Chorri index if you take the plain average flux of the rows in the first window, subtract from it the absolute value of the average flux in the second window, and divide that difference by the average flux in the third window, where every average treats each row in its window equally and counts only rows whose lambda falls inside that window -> 0.18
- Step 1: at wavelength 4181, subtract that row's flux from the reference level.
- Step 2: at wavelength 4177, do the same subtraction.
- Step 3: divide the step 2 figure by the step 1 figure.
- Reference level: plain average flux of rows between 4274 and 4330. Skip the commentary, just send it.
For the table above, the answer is -0.1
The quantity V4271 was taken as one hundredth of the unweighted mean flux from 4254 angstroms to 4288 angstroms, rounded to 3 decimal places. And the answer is 0.105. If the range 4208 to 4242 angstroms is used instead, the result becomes 0.104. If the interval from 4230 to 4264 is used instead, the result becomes 0.105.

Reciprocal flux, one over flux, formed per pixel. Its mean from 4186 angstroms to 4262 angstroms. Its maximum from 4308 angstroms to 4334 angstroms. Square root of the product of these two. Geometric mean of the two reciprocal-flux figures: 0.121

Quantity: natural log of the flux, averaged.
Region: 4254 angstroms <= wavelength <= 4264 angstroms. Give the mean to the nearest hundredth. 2.33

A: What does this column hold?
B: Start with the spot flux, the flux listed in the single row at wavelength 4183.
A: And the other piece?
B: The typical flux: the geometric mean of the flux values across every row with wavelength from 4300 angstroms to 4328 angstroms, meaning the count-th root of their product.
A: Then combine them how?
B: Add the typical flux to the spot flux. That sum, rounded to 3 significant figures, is 20.9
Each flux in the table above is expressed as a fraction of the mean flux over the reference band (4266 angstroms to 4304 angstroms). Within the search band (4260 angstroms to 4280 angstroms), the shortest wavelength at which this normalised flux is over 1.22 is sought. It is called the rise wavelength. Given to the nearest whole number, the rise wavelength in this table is 4267 angstroms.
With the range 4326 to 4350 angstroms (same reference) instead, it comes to 4331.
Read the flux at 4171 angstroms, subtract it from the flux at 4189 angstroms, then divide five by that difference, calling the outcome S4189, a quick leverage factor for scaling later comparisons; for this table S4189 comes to -6.6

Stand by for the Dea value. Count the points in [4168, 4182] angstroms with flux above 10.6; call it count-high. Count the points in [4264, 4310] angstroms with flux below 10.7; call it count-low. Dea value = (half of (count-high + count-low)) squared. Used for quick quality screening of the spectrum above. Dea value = 100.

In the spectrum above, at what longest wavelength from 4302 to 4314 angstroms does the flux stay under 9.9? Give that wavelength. 4313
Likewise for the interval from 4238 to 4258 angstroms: 4255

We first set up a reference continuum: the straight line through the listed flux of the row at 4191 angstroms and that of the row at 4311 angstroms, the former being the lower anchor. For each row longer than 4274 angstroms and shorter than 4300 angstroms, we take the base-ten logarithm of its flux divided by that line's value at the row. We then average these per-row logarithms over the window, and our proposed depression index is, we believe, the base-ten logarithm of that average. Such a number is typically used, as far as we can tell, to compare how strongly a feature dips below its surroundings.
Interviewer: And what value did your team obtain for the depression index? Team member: -0.97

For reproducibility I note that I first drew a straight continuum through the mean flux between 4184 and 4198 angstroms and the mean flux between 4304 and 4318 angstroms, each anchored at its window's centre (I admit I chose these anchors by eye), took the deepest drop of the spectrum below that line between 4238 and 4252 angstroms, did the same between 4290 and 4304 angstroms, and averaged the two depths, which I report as 0.61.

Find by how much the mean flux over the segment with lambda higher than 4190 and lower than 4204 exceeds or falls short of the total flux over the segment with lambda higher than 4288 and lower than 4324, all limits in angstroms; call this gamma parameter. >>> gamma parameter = -166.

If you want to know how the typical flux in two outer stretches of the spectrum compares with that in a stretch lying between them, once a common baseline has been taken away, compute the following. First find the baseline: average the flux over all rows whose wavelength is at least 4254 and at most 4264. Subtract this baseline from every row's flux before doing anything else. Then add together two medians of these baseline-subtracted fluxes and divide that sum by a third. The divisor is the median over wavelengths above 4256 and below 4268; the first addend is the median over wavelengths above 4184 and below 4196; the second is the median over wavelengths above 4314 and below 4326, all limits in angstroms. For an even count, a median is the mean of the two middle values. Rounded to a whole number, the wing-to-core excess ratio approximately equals 10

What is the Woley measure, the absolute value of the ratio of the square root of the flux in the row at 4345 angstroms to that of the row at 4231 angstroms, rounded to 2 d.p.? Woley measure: 1.20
